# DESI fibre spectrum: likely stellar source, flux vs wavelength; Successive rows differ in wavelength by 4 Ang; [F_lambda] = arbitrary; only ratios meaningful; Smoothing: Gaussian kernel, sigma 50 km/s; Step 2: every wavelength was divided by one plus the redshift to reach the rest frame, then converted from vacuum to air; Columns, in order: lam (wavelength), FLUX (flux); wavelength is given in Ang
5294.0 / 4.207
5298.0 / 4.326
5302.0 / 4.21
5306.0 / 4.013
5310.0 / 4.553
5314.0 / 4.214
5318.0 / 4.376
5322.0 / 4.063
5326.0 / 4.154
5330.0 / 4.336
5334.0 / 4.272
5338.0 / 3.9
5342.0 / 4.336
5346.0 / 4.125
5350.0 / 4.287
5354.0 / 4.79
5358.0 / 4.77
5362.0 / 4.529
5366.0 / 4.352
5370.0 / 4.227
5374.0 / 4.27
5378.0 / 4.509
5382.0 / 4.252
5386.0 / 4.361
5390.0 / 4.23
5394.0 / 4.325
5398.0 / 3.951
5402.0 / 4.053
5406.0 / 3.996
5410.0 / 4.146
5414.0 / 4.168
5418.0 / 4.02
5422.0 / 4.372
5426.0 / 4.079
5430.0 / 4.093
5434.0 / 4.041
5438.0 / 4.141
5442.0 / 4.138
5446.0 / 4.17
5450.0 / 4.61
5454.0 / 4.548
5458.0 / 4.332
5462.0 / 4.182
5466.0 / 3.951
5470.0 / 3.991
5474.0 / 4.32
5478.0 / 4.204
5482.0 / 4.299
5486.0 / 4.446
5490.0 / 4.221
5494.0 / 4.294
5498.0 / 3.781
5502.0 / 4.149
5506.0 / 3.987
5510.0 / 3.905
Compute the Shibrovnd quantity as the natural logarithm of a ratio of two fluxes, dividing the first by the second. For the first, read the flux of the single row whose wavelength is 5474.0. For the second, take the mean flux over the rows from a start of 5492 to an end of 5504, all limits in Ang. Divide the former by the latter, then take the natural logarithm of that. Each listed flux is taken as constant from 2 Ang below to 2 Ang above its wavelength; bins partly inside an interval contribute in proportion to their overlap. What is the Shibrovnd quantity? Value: 0.06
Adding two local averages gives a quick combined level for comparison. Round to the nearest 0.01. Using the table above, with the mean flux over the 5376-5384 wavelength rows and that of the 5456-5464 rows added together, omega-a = 8.64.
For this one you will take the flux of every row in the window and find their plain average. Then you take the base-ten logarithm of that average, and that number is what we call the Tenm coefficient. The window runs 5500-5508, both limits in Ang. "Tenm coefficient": 0.609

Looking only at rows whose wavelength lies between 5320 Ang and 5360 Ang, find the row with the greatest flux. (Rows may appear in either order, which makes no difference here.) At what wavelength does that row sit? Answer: 5354.0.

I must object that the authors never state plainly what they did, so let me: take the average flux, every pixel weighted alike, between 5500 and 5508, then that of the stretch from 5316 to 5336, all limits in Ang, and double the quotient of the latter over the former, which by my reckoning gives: 2.08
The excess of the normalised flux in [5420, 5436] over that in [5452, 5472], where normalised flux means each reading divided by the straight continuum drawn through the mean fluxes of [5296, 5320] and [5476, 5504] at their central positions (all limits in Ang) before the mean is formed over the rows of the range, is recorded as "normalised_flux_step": -0.017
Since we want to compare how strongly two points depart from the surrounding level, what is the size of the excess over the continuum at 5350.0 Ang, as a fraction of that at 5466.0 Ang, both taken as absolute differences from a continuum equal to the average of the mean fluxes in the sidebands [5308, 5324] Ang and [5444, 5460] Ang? 0.17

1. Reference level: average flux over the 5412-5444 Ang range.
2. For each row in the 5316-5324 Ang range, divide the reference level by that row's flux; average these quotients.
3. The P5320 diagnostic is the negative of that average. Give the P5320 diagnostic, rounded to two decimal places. -0.98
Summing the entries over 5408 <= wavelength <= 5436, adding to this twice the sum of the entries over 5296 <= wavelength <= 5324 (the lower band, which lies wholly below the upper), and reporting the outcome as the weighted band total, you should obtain 88.4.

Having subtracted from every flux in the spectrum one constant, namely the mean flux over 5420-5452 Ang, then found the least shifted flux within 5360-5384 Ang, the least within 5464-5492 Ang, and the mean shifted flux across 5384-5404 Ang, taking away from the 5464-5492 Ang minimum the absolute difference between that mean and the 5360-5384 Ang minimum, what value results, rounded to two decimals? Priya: -0.30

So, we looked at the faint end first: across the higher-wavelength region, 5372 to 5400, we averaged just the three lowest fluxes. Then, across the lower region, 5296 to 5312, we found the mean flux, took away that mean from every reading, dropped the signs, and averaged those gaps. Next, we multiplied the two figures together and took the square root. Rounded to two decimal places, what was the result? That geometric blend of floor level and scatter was 0.82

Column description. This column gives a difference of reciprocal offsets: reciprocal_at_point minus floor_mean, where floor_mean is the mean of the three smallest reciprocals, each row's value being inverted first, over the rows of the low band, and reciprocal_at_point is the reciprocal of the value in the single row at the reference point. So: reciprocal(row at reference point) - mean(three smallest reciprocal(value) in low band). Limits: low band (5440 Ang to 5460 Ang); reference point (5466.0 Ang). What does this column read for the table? 0.031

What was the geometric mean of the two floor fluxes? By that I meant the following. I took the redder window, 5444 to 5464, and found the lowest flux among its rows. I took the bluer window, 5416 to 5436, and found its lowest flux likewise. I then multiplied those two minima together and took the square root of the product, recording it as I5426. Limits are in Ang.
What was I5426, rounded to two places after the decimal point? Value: 4.09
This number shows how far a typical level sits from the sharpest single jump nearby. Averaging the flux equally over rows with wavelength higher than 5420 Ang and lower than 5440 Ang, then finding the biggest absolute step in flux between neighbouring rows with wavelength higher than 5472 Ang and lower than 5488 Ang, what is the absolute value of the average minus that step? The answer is 4.00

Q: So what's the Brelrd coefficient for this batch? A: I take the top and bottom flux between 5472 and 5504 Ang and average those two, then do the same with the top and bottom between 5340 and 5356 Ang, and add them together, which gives 8.57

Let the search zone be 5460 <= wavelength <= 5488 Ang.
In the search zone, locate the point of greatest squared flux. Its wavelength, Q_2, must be 5486.0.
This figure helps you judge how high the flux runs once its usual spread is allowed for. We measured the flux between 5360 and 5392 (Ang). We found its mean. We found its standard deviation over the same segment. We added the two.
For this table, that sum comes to 4.5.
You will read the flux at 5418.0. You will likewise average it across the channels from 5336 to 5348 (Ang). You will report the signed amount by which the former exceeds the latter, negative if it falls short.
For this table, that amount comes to -0.10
